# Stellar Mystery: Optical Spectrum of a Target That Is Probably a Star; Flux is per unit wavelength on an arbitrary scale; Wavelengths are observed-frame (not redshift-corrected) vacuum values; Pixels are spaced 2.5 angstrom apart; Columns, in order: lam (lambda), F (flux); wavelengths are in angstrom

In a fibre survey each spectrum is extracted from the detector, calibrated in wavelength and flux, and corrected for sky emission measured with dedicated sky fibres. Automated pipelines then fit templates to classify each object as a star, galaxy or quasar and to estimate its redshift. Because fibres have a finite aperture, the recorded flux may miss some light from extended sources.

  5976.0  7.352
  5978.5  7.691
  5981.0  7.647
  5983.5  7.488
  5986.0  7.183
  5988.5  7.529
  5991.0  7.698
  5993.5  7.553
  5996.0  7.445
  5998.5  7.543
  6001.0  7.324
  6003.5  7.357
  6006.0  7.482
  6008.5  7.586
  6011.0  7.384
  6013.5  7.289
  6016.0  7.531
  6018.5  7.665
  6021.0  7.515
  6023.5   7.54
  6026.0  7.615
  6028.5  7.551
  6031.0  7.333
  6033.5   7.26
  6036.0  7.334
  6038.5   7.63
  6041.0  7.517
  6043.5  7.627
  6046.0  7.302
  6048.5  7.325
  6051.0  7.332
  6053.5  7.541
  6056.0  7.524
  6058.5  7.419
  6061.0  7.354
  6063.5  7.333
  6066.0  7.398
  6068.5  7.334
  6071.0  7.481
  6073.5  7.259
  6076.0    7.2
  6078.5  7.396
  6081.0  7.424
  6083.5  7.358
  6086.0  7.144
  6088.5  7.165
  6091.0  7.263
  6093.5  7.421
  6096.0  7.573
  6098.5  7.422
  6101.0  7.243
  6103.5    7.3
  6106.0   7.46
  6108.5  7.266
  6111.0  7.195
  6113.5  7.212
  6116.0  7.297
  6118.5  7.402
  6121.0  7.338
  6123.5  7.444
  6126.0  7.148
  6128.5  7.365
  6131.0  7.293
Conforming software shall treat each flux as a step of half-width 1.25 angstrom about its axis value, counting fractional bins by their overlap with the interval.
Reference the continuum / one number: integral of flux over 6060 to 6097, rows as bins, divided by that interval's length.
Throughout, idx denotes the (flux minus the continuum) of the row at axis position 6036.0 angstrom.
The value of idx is -0.005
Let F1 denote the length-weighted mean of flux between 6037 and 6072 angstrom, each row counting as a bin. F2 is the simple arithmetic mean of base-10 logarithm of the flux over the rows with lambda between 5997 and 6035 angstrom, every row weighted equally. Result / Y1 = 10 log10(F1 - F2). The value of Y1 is 8.17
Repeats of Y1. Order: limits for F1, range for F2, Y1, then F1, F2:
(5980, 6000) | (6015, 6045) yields 8.22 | 7.51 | 0.876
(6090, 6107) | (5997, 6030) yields 8.14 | 7.38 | 0.874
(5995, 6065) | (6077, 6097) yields 8.19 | 7.45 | 0.866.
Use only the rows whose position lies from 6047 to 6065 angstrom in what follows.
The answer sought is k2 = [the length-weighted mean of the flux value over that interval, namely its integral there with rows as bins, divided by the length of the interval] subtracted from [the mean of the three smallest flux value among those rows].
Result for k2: -0.07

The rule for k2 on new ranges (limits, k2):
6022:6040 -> -0.16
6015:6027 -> -0.04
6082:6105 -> -0.14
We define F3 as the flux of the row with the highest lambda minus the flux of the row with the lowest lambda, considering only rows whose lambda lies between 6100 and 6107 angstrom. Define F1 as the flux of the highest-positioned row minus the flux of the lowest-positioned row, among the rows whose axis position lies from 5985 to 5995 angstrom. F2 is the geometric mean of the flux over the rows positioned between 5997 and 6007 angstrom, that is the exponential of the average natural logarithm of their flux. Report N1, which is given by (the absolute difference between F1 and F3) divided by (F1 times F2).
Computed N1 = 0.06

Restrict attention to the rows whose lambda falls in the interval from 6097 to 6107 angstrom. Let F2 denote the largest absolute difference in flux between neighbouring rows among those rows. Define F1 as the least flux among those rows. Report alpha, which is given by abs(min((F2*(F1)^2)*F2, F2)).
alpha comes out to 0.18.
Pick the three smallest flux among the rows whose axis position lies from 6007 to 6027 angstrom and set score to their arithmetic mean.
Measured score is 7.40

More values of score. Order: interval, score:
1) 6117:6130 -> 7.28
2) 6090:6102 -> 7.31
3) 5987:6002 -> 7.43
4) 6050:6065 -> 7.34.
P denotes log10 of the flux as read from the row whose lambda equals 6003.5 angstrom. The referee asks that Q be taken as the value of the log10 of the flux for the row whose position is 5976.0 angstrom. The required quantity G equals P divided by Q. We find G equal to 1.00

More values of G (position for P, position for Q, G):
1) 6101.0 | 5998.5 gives 0.98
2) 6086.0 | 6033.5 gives 0.99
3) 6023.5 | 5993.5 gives 1.00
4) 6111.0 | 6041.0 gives 0.98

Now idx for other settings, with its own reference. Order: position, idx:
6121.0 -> -0.001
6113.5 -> -0.127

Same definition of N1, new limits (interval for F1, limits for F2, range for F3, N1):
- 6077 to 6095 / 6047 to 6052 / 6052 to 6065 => 1.27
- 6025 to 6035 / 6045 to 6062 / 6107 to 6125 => -0.20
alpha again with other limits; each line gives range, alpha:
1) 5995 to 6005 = 0.22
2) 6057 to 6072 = 0.15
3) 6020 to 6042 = 0.30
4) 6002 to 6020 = 0.24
